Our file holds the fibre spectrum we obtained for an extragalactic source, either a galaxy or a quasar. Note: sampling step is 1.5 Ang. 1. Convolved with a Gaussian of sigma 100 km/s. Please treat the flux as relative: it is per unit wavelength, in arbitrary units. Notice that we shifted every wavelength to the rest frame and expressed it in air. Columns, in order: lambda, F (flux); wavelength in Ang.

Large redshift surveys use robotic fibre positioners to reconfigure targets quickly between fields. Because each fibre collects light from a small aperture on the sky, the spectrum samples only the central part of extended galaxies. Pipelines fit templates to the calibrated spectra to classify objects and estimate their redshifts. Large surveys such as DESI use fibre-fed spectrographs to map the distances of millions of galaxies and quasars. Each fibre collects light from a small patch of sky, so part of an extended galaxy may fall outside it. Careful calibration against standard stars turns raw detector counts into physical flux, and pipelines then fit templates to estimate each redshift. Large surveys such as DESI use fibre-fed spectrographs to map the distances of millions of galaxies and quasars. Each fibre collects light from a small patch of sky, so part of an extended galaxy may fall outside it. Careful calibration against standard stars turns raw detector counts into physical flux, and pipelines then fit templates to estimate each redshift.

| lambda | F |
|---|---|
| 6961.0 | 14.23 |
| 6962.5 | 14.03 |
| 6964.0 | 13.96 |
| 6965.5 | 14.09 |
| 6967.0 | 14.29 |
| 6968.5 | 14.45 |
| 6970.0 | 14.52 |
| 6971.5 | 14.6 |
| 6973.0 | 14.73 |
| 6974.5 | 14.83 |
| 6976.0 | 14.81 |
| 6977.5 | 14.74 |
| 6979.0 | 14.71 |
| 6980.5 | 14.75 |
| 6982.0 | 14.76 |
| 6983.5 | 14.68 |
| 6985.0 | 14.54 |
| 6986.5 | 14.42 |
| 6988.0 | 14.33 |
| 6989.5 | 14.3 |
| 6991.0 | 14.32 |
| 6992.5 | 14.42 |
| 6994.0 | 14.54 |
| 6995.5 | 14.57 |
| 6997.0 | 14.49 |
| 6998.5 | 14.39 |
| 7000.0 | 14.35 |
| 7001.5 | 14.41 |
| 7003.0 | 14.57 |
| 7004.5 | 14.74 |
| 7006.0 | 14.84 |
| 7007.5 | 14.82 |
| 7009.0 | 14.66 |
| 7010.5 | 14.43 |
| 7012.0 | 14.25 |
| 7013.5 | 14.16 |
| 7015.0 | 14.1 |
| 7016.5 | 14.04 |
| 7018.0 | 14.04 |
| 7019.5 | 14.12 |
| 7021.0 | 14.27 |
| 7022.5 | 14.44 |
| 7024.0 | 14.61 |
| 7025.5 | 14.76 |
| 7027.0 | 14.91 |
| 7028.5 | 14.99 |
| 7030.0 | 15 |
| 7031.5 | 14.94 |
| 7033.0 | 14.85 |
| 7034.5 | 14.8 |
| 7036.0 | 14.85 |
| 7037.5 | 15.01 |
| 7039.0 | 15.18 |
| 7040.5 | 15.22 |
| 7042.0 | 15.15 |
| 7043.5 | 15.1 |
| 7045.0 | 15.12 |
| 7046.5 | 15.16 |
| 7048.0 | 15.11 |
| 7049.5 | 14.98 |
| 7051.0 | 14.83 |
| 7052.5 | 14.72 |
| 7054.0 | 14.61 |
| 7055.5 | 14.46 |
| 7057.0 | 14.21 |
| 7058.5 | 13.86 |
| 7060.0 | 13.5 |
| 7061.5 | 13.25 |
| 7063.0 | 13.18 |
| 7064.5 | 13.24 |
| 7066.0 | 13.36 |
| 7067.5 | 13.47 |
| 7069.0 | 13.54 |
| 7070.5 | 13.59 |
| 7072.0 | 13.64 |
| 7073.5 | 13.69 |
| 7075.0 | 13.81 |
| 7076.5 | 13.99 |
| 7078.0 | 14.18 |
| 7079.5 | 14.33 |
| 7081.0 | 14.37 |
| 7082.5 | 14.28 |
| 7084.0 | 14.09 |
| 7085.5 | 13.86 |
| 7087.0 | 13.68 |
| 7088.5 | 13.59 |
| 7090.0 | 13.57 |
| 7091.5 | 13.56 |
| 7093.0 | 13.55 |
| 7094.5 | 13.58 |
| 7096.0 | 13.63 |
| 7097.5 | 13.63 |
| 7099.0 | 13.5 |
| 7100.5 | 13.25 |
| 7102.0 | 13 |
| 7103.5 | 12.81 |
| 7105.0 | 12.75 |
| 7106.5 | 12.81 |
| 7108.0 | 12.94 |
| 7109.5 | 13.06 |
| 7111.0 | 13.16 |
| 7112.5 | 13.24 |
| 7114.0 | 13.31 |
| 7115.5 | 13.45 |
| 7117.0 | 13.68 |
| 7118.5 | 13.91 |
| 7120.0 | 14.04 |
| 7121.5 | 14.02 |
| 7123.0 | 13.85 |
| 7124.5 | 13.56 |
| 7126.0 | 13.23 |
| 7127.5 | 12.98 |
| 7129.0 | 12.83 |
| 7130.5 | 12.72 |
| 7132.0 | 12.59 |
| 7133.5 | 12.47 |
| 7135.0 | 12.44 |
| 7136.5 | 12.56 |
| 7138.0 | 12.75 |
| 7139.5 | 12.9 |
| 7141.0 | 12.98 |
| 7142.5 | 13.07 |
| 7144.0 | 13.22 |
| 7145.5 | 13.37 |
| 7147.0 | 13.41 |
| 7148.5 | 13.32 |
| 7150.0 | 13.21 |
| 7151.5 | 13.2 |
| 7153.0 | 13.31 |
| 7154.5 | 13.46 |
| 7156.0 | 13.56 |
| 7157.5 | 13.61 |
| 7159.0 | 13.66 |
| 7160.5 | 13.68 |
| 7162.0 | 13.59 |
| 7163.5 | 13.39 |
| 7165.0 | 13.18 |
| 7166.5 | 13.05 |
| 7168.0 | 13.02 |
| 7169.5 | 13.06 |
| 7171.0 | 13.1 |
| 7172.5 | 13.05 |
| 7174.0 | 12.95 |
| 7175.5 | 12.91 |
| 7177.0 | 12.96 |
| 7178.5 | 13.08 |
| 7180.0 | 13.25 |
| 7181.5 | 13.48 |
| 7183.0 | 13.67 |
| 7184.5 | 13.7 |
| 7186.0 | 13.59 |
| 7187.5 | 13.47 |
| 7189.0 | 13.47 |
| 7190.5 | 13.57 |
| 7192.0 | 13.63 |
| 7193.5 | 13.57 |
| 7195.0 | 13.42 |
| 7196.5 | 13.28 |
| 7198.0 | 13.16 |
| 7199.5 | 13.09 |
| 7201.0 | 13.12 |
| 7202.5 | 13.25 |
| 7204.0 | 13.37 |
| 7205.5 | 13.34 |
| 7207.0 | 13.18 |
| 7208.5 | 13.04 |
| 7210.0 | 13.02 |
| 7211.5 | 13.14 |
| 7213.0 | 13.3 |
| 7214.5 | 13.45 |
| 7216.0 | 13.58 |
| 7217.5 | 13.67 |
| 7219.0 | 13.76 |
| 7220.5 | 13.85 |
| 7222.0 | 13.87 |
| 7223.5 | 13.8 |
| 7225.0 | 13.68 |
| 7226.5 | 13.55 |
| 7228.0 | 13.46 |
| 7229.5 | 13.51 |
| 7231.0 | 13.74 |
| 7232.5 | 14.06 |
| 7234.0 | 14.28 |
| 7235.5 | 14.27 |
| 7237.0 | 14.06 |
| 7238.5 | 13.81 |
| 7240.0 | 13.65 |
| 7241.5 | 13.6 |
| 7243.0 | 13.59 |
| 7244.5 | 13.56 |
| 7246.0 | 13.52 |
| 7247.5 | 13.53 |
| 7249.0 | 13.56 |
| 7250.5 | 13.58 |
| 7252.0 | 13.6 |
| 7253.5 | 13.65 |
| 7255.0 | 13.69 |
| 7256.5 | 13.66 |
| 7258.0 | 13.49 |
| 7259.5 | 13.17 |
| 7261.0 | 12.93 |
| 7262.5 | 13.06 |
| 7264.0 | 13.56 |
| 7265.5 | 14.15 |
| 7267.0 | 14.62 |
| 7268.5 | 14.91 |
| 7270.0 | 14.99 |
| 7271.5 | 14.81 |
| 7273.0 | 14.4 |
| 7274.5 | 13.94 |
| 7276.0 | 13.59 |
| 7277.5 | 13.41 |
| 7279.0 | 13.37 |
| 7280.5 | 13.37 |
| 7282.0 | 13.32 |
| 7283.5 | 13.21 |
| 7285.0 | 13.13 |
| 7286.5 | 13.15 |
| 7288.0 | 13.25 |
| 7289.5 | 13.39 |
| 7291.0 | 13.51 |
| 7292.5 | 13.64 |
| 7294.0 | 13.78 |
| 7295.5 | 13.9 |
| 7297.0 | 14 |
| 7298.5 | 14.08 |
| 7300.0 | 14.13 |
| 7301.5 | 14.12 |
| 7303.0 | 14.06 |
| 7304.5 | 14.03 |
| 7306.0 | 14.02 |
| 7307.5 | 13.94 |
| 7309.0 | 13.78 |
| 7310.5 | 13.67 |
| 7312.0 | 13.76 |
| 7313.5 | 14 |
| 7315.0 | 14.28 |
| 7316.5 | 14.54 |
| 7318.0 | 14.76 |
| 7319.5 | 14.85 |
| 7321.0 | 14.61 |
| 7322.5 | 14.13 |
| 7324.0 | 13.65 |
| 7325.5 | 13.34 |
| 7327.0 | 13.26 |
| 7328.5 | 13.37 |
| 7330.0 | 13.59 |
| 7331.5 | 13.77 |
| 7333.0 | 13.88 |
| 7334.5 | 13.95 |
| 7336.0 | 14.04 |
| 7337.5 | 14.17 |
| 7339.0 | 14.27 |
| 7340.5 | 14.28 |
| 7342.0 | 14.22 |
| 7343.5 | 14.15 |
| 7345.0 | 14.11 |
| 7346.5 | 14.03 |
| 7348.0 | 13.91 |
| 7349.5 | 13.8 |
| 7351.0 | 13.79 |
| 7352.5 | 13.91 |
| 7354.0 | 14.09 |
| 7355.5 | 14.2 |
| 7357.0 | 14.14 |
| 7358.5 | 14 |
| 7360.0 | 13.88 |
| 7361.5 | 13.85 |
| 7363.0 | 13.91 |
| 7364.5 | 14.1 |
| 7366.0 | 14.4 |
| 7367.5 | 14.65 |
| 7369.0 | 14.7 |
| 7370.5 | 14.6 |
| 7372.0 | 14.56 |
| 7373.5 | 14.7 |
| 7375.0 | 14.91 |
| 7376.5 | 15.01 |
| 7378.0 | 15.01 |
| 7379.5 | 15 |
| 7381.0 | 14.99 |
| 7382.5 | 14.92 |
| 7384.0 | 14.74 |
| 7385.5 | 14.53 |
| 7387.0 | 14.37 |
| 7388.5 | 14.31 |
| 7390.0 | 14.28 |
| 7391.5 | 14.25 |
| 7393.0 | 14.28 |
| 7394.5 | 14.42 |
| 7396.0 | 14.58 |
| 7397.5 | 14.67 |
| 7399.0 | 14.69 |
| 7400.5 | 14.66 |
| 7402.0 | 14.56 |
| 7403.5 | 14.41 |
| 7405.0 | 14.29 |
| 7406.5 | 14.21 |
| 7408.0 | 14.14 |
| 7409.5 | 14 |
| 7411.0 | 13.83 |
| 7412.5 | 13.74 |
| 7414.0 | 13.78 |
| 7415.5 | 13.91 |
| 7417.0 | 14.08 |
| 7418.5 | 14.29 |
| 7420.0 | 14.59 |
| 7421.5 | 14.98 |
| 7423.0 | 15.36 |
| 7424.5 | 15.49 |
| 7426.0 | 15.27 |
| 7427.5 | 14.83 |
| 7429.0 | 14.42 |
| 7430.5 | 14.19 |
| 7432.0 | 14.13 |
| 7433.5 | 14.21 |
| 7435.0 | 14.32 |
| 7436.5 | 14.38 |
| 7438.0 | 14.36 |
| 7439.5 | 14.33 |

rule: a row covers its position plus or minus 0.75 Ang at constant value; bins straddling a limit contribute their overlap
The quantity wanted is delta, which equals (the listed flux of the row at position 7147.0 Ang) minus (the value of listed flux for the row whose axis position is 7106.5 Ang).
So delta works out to 0.6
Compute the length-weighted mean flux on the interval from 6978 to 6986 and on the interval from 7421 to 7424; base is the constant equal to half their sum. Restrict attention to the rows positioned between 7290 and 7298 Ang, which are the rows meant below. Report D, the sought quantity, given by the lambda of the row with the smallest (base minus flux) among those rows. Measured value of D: 7297.0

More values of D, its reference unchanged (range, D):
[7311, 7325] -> 7319.5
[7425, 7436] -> 7426.0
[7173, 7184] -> 7183.0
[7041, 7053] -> 7046.5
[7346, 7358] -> 7355.5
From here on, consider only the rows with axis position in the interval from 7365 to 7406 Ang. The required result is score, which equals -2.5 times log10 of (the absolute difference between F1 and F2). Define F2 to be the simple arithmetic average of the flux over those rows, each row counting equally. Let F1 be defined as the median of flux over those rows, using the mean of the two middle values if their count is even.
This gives 4.9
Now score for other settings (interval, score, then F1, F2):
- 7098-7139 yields 2.7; 13.1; 13.1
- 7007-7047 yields 2.3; 14.8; 14.7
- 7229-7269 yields 2.2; 13.6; 13.7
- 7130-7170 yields 3.1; 13.2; 13.1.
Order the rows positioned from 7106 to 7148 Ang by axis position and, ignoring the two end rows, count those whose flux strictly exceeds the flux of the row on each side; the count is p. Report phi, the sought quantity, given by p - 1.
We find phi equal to 0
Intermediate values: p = 1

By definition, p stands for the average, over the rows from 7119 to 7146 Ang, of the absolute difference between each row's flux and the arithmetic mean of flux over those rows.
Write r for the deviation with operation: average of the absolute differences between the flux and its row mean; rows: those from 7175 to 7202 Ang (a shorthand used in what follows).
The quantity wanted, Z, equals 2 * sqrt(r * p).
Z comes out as 0.60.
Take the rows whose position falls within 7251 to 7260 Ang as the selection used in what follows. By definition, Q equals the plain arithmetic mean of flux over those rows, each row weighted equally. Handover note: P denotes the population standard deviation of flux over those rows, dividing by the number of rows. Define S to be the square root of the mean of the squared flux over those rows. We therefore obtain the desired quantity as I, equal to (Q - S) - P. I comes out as -0.18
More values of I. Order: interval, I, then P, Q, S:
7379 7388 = -0.24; 0.24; 14.8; 14.8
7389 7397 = -0.12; 0.12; 14.4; 14.4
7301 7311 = -0.15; 0.15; 13.9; 13.9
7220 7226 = -0.07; 0.07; 13.8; 13.8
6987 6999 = -0.10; 0.10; 14.4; 14.4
